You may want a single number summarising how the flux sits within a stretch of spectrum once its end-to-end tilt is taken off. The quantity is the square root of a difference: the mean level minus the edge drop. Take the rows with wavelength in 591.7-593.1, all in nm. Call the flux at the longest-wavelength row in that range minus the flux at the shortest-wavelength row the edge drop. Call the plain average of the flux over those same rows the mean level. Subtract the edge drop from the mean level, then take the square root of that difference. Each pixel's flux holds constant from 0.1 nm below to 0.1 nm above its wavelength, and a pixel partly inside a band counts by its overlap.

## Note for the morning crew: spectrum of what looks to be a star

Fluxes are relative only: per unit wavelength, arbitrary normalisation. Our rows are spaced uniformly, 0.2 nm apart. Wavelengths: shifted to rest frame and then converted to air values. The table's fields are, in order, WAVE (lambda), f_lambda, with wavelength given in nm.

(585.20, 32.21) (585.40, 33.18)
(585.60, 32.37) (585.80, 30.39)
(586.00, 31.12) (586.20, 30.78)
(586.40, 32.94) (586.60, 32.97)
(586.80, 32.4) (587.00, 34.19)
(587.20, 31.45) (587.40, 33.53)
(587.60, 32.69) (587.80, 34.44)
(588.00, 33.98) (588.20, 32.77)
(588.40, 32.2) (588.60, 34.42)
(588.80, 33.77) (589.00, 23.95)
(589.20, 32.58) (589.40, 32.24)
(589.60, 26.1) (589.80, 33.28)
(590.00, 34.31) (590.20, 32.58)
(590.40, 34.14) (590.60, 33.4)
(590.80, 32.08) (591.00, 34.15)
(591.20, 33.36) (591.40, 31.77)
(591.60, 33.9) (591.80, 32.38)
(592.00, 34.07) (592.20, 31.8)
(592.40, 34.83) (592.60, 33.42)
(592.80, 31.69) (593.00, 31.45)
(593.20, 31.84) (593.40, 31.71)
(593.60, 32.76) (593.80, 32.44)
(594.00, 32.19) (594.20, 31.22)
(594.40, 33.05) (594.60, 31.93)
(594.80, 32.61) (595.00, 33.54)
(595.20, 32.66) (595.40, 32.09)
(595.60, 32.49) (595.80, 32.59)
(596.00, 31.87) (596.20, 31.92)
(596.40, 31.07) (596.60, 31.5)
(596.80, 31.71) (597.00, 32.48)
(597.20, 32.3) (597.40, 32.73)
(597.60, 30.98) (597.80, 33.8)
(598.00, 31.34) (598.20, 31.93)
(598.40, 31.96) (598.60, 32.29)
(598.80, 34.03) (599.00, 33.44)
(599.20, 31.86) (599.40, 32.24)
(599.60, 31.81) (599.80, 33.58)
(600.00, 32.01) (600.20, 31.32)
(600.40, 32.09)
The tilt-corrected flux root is 5.81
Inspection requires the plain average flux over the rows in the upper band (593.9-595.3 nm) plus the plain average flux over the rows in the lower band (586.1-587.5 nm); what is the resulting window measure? 65.1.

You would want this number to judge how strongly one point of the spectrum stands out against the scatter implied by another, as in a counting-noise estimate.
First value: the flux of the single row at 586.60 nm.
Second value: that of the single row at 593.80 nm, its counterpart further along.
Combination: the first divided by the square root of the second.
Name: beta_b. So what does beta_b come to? 5.79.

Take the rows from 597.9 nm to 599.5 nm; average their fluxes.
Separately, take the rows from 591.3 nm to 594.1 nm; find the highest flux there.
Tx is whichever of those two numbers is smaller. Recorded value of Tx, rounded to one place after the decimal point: 32.4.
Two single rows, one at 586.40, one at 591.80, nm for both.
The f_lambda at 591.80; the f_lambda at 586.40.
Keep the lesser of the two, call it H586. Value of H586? 32.38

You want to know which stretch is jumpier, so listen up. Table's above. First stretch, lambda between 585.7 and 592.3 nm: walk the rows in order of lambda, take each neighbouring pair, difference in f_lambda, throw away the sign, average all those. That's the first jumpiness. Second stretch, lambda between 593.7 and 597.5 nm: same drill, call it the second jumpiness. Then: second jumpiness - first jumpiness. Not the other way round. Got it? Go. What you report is -1.5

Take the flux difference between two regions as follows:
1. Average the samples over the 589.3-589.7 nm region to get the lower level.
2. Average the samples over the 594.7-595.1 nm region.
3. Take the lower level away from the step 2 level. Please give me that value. 3.9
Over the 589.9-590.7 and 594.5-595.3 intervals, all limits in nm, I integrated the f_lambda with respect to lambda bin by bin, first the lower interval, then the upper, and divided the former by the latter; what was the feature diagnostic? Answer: 1.03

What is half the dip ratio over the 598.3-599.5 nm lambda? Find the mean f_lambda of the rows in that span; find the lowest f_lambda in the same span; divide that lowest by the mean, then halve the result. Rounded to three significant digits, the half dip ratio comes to 0.488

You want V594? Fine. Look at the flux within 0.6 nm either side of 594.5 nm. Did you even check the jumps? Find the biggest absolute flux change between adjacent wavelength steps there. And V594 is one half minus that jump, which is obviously -1.3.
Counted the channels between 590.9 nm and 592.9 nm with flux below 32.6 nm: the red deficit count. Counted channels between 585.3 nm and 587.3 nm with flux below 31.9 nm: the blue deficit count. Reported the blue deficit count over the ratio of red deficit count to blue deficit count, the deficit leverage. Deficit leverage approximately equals 4.0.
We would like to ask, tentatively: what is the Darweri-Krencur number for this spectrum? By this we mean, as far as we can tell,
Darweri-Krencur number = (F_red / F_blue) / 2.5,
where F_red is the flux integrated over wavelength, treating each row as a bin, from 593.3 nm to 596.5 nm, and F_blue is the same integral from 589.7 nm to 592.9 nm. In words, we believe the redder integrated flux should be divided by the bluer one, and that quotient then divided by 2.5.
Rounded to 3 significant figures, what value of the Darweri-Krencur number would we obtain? 0.389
